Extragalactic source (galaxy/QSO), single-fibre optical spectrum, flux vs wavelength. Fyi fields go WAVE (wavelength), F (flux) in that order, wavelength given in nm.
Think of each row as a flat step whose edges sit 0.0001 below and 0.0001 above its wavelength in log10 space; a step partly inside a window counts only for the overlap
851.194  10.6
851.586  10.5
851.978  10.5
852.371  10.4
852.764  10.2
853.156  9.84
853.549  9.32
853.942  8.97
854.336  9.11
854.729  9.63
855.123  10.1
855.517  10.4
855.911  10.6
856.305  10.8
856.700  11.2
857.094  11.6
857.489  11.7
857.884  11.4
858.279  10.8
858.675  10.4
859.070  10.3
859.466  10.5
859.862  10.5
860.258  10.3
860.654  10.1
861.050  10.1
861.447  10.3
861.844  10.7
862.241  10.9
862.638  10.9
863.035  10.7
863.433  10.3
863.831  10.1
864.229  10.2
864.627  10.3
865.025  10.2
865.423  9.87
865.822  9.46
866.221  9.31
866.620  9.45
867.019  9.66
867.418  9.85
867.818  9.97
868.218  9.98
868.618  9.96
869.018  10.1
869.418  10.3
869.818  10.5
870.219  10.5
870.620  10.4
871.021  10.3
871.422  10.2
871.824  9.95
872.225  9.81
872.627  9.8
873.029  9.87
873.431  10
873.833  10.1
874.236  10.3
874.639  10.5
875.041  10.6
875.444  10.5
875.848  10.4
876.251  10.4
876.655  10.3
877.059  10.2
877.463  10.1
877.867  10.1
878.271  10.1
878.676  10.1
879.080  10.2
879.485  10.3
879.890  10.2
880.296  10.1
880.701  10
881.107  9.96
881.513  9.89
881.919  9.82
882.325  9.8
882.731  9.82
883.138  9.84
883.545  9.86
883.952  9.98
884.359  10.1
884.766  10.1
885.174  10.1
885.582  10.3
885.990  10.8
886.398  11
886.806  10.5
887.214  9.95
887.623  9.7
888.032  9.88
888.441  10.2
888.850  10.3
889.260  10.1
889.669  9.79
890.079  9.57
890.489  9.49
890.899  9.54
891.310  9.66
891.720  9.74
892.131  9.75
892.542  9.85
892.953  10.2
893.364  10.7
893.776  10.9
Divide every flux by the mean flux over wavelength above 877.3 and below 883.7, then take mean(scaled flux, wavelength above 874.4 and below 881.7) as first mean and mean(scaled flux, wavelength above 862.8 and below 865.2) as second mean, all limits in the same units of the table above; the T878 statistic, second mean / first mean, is 1.01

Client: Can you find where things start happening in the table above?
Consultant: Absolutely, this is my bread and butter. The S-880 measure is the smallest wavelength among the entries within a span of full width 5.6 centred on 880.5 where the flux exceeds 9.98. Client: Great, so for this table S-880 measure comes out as 877.867 nm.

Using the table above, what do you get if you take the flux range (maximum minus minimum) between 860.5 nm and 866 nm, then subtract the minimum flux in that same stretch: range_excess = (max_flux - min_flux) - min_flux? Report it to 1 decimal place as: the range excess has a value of -8.0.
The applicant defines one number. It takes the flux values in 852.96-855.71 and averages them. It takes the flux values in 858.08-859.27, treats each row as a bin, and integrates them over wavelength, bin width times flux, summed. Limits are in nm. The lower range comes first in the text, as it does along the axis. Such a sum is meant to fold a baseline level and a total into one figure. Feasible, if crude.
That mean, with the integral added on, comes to 22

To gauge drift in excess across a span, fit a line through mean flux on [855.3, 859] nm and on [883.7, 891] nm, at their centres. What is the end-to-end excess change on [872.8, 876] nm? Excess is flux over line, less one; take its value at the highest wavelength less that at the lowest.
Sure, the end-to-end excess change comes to 0.06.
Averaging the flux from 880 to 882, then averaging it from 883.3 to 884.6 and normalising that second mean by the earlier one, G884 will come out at 1.00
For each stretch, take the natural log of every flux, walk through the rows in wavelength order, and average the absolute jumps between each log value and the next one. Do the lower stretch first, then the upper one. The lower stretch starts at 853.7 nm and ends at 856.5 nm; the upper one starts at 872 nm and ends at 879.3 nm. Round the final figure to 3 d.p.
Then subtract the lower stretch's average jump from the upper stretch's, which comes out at -0.023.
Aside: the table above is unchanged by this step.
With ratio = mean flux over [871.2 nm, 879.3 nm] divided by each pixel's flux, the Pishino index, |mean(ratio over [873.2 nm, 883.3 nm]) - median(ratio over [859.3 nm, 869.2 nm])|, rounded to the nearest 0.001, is 0.004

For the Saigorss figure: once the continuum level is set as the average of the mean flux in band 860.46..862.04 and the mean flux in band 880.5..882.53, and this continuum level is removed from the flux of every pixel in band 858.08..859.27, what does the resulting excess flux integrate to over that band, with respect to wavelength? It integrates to 0.5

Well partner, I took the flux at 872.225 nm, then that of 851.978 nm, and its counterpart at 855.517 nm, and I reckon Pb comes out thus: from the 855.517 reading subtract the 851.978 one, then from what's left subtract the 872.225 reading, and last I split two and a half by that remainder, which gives -0.25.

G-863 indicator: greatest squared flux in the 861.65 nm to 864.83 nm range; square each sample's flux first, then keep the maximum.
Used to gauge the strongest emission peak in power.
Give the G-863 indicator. 119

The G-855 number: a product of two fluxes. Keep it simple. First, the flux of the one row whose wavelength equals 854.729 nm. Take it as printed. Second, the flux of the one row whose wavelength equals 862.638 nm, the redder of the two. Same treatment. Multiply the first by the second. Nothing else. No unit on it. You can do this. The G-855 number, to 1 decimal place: 105.0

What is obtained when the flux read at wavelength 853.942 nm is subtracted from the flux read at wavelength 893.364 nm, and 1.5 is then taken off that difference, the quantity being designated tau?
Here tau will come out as 0.23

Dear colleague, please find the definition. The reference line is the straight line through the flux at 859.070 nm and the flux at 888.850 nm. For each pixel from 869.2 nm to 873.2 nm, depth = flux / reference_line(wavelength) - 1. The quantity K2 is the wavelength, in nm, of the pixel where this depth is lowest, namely 872.627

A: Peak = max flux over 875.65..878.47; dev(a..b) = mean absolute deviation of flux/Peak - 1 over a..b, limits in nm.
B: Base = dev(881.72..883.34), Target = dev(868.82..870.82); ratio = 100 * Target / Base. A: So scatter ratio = 1280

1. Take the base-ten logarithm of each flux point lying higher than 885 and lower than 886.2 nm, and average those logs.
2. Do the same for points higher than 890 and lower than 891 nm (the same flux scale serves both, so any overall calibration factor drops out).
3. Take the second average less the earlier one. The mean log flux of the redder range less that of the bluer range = -0.038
